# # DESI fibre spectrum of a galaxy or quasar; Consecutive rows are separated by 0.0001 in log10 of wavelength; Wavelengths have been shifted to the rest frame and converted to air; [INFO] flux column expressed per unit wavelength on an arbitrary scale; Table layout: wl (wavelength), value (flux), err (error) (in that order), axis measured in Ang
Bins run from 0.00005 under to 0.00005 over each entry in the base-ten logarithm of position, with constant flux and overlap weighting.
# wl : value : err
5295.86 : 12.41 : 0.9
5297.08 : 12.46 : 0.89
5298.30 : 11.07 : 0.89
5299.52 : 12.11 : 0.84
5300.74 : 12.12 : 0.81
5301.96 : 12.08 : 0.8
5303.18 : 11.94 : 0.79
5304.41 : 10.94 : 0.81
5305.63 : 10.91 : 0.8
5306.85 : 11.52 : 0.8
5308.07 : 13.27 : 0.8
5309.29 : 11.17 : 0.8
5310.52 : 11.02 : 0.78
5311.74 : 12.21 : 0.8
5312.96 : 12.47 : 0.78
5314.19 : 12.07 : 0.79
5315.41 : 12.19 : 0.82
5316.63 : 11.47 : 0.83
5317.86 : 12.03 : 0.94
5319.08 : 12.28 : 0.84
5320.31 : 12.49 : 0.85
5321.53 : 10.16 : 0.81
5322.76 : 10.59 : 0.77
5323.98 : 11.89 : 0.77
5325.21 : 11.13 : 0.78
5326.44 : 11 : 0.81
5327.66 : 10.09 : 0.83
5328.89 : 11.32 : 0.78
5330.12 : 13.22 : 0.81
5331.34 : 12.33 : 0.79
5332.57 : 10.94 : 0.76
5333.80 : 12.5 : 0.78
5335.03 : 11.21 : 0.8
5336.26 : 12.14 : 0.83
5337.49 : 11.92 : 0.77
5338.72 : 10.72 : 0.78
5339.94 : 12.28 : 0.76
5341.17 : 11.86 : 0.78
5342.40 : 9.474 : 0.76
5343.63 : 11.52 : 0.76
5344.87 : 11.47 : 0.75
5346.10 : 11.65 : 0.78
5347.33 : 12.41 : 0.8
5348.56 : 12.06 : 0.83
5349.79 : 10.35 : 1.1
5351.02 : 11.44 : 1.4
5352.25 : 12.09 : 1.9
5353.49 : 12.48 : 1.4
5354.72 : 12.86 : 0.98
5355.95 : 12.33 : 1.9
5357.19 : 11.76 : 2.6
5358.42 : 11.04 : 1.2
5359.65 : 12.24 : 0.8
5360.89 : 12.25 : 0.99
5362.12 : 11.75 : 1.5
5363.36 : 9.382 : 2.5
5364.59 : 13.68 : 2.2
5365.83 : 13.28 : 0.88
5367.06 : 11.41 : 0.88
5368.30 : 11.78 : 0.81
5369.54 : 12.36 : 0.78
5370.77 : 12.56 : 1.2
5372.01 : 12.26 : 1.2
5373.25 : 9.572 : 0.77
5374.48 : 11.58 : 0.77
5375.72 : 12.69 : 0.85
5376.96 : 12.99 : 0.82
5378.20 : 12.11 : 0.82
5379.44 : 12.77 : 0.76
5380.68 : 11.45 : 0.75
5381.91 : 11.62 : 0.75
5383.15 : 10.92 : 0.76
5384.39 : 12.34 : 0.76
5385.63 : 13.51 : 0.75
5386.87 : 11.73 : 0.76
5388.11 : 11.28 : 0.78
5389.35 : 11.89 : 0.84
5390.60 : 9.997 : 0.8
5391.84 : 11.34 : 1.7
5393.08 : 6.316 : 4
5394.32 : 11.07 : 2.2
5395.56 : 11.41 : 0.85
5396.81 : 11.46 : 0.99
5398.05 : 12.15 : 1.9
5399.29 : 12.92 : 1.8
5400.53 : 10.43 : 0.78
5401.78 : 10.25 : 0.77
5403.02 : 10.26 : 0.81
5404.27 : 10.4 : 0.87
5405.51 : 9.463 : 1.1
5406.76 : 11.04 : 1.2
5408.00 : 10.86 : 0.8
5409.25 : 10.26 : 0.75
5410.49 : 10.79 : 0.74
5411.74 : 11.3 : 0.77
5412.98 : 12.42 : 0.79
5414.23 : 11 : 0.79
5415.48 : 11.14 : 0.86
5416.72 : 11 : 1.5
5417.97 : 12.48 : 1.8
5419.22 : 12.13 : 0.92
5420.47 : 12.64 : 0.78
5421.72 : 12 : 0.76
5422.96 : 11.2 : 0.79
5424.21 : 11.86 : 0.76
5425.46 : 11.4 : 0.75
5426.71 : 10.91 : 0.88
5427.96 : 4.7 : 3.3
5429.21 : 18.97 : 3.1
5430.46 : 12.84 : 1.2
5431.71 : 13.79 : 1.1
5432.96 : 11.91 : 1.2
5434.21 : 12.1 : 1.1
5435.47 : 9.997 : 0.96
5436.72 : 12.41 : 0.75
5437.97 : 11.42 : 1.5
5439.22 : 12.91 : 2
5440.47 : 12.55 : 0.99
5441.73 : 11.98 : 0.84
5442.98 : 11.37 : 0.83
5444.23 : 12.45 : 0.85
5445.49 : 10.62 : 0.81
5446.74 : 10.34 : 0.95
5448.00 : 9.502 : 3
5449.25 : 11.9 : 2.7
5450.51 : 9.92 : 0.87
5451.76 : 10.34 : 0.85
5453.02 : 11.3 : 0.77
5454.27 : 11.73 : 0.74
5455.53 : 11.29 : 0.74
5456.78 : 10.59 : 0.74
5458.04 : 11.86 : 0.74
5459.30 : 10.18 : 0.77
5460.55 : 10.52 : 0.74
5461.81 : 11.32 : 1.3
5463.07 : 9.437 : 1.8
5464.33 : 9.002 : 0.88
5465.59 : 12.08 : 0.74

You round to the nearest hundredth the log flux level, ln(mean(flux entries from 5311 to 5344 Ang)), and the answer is 2.45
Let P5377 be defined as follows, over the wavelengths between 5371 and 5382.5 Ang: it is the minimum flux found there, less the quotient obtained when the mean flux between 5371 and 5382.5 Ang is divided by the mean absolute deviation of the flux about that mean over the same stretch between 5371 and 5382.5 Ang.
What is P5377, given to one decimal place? -6.4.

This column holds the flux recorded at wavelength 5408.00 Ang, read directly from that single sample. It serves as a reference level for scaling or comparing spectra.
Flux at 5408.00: 10.86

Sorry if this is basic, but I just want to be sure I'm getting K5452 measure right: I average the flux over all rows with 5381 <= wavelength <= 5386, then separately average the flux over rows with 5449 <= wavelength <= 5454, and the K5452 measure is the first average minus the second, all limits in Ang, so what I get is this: 1.2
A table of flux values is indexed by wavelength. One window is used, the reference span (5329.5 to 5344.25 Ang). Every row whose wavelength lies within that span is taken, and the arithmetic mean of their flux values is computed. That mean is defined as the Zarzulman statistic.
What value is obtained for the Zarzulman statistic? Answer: 11.7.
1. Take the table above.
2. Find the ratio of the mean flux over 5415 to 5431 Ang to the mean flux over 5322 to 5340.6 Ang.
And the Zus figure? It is 1.02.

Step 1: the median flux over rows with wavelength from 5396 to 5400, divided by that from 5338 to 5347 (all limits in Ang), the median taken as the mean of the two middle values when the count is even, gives 1.05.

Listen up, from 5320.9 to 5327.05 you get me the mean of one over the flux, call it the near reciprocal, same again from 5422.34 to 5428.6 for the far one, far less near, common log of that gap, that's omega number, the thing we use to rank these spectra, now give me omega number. -1.67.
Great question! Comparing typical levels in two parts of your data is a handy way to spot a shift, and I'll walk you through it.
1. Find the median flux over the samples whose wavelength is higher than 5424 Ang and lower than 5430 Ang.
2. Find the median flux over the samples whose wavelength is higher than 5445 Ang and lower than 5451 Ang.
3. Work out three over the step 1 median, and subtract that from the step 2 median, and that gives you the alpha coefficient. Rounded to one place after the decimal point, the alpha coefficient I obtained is 10.1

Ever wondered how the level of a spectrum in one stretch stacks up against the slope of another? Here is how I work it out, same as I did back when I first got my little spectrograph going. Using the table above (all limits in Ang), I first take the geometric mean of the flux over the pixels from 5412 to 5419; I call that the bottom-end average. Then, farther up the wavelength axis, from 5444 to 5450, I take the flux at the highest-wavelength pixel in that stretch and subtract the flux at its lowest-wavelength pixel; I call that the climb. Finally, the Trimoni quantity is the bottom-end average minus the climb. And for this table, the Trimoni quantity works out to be 12.1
